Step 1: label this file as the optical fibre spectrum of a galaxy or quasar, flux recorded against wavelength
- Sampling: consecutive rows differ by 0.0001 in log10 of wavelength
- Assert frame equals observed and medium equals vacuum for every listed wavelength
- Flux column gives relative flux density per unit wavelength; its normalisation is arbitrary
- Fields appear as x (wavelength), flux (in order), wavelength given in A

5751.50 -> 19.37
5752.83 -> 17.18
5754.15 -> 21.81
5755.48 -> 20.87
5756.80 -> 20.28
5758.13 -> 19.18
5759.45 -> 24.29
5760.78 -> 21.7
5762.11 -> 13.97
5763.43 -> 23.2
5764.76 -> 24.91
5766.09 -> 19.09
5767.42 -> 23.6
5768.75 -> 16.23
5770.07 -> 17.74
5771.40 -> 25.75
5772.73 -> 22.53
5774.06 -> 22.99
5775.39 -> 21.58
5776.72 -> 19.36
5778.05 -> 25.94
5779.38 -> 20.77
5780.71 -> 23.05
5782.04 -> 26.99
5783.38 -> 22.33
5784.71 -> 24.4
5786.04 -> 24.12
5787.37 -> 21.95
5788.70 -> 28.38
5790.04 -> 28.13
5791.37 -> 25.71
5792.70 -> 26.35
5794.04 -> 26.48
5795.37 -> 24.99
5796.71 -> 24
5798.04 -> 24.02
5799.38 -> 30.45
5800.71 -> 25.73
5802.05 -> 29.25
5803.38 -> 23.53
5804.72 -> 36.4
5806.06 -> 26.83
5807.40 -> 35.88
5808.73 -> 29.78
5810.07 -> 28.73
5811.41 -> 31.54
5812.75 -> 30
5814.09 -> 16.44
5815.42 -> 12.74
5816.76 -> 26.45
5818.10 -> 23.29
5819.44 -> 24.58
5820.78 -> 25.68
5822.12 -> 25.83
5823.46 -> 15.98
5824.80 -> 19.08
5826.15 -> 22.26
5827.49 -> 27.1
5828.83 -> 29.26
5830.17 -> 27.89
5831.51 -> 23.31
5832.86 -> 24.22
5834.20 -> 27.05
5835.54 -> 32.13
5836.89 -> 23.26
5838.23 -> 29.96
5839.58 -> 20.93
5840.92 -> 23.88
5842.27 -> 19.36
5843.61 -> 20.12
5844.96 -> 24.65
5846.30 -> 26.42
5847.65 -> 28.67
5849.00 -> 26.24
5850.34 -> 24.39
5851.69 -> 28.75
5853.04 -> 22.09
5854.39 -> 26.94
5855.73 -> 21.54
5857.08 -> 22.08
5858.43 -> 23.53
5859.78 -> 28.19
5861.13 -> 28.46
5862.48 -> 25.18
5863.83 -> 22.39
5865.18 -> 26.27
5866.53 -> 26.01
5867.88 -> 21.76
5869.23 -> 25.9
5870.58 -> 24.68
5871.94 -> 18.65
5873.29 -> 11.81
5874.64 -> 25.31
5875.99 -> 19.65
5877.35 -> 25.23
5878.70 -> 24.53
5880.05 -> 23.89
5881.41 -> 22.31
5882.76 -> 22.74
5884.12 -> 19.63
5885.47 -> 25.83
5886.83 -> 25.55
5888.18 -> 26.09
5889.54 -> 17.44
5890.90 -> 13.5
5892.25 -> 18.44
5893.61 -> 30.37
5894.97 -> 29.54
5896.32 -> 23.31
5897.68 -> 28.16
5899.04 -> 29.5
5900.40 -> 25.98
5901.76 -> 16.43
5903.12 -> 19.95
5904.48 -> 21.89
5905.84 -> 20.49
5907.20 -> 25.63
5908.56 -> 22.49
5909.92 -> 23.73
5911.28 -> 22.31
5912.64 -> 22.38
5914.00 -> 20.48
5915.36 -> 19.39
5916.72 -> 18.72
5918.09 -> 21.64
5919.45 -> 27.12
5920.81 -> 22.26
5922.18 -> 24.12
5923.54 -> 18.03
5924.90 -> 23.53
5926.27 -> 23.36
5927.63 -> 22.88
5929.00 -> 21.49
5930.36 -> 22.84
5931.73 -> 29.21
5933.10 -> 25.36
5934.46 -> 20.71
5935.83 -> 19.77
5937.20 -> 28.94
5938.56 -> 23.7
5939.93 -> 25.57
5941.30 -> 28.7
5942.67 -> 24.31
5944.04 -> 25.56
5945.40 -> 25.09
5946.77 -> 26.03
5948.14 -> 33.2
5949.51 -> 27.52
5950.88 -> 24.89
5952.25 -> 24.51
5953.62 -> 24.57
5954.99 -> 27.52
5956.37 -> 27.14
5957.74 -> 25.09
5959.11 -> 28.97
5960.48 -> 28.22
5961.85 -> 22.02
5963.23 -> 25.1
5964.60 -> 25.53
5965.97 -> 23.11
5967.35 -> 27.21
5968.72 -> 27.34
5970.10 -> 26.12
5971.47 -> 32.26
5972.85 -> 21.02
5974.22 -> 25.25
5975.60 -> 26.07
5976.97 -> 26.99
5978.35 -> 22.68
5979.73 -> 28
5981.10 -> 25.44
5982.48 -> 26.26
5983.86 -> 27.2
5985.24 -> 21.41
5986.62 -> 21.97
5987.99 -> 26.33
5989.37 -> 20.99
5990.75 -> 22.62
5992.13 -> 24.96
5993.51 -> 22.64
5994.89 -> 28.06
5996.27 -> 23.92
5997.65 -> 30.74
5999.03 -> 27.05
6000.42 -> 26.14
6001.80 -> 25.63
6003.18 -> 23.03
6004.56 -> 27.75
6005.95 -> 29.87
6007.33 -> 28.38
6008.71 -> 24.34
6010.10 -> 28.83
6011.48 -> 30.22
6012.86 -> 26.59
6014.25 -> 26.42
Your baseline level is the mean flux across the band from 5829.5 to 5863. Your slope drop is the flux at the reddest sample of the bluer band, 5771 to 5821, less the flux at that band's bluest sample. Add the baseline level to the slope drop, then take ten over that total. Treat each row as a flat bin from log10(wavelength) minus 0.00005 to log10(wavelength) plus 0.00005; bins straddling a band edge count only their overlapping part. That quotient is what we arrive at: 0.40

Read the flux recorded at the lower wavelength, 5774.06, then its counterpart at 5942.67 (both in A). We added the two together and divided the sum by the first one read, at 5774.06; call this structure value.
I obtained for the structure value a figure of 2.06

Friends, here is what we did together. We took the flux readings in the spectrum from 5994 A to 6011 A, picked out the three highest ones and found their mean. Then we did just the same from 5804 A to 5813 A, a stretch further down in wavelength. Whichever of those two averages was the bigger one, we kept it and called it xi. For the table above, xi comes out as 34.6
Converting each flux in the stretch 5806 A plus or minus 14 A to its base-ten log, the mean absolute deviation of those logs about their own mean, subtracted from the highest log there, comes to 1.49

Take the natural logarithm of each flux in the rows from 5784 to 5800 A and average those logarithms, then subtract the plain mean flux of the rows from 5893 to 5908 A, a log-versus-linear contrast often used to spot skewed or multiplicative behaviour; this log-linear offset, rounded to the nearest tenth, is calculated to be -21.4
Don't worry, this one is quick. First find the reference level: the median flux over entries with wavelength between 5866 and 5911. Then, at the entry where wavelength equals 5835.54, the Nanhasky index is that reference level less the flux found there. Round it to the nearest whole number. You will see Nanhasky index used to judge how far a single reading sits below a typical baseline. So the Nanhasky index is -8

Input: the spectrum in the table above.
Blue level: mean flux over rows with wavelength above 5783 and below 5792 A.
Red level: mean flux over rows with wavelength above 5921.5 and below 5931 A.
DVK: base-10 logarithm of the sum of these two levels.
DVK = 1.68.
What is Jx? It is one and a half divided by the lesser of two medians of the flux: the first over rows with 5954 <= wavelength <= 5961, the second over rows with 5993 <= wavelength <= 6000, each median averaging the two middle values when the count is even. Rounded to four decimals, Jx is 0.0555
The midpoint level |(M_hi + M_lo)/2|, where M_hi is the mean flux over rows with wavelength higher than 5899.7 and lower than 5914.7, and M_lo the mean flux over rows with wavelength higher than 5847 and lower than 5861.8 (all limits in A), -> 23.8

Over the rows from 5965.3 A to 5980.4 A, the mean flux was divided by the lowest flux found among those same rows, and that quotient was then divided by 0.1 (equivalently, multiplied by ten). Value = 12.4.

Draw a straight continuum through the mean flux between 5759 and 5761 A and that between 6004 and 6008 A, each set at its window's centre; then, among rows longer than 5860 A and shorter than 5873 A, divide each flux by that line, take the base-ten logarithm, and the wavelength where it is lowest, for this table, 5871.94 A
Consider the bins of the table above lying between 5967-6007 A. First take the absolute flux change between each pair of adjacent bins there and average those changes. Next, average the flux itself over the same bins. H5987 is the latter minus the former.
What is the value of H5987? 22.4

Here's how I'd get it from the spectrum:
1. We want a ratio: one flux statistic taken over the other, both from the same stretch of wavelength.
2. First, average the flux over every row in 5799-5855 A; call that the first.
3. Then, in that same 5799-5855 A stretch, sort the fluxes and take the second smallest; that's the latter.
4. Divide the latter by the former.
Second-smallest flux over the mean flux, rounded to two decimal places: 0.62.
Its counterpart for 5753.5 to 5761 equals 0.95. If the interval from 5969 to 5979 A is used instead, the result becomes 0.88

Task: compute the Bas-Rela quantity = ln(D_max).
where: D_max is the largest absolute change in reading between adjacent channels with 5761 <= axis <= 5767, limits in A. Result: 2.22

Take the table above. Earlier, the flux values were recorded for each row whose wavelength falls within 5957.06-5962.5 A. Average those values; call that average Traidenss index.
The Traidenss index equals 26.1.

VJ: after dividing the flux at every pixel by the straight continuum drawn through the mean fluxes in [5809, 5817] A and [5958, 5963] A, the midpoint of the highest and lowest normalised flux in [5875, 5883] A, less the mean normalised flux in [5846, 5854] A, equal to -0.16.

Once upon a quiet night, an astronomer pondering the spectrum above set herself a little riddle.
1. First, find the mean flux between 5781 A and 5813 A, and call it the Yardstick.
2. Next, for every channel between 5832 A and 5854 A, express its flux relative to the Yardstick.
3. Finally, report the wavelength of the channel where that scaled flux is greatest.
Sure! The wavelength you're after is 5835.54 A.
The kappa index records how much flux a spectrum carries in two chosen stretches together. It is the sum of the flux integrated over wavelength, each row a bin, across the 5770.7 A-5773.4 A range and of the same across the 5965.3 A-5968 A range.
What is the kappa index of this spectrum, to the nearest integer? 133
